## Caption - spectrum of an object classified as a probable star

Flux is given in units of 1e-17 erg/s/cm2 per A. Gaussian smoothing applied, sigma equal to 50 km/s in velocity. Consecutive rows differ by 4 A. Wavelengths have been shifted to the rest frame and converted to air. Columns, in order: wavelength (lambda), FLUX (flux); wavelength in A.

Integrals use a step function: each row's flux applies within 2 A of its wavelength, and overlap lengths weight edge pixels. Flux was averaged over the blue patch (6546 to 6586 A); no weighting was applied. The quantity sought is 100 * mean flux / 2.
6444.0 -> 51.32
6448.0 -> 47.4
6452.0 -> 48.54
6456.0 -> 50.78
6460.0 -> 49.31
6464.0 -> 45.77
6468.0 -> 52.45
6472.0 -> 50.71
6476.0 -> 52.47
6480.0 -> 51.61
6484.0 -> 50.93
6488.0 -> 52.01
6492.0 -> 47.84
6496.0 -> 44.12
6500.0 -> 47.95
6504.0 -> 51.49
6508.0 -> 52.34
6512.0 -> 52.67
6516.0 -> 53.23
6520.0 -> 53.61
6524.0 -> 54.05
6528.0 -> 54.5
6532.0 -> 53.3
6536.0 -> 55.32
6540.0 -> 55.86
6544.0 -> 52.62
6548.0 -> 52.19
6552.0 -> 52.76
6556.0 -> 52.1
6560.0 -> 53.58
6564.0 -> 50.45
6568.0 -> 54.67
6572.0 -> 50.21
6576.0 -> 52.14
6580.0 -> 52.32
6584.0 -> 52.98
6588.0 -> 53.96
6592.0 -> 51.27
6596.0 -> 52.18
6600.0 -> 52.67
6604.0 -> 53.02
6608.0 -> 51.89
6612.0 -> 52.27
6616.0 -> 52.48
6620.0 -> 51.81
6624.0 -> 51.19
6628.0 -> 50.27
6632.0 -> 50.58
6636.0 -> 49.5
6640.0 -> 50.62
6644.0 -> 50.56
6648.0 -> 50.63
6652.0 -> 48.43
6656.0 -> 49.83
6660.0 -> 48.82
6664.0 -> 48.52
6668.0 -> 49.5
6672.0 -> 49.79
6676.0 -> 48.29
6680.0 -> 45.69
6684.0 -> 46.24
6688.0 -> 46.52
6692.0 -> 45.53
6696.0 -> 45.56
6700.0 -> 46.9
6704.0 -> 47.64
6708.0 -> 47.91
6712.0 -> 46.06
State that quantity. 2617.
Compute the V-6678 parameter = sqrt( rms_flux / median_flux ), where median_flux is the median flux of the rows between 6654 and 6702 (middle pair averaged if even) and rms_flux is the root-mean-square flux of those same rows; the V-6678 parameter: 1.00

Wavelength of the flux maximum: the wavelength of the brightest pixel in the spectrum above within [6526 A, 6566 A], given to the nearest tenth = 6540.0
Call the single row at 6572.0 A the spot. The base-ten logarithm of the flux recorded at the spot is 1.70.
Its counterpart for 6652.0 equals 1.69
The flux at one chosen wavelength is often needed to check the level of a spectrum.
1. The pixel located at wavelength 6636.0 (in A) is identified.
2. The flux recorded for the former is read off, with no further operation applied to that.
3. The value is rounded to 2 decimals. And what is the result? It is 49.50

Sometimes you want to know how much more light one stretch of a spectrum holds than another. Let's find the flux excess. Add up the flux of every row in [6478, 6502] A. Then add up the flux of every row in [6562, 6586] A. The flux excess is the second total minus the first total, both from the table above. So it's 18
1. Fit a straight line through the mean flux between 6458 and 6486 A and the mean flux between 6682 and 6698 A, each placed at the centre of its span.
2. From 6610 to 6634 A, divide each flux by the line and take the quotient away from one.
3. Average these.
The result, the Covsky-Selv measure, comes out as -0.086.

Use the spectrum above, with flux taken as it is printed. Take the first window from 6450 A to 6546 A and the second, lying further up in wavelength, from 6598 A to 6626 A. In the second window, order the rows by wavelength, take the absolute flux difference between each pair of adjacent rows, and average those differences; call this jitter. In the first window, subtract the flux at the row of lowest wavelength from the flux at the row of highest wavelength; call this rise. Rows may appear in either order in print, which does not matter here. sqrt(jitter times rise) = 1.51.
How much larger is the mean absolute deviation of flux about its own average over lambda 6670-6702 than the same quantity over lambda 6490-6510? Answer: -1.4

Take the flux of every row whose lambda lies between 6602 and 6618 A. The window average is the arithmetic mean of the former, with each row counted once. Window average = 52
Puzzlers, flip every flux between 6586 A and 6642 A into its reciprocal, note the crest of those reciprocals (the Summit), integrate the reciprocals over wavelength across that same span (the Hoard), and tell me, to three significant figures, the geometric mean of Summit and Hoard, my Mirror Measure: 0.148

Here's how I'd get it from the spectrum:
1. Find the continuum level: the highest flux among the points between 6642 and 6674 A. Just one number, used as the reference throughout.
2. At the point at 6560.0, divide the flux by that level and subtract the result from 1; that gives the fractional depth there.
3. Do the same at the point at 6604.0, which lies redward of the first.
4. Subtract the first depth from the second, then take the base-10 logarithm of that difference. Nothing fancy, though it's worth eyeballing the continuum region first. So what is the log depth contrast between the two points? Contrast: -2.0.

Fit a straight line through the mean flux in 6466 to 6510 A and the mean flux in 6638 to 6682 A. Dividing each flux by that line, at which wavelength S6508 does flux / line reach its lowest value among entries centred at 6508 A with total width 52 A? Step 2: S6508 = 6496.0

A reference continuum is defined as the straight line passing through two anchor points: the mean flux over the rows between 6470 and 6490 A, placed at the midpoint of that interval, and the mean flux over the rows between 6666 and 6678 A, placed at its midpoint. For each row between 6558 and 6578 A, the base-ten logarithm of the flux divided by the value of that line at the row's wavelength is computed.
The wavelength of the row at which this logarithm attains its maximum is 6568.0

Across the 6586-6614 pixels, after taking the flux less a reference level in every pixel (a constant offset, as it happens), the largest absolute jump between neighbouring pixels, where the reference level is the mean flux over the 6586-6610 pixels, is 2.7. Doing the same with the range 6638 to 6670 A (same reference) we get 2.2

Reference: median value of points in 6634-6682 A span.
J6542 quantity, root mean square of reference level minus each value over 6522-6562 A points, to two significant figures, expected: 4.3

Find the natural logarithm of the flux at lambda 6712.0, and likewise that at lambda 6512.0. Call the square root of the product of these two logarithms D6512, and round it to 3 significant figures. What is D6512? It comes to 3.90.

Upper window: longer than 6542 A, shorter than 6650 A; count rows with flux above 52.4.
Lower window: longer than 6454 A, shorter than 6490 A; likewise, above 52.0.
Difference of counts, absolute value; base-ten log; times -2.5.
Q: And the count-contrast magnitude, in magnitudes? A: -1.9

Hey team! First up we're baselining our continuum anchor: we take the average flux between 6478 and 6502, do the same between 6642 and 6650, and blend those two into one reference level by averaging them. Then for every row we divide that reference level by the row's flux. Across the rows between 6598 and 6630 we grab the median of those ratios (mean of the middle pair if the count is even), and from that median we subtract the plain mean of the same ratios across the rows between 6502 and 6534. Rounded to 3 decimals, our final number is 0.019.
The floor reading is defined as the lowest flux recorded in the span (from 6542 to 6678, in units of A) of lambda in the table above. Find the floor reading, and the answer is 48.29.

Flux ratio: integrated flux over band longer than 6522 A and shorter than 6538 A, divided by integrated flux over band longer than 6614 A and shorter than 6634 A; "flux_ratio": 0.85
